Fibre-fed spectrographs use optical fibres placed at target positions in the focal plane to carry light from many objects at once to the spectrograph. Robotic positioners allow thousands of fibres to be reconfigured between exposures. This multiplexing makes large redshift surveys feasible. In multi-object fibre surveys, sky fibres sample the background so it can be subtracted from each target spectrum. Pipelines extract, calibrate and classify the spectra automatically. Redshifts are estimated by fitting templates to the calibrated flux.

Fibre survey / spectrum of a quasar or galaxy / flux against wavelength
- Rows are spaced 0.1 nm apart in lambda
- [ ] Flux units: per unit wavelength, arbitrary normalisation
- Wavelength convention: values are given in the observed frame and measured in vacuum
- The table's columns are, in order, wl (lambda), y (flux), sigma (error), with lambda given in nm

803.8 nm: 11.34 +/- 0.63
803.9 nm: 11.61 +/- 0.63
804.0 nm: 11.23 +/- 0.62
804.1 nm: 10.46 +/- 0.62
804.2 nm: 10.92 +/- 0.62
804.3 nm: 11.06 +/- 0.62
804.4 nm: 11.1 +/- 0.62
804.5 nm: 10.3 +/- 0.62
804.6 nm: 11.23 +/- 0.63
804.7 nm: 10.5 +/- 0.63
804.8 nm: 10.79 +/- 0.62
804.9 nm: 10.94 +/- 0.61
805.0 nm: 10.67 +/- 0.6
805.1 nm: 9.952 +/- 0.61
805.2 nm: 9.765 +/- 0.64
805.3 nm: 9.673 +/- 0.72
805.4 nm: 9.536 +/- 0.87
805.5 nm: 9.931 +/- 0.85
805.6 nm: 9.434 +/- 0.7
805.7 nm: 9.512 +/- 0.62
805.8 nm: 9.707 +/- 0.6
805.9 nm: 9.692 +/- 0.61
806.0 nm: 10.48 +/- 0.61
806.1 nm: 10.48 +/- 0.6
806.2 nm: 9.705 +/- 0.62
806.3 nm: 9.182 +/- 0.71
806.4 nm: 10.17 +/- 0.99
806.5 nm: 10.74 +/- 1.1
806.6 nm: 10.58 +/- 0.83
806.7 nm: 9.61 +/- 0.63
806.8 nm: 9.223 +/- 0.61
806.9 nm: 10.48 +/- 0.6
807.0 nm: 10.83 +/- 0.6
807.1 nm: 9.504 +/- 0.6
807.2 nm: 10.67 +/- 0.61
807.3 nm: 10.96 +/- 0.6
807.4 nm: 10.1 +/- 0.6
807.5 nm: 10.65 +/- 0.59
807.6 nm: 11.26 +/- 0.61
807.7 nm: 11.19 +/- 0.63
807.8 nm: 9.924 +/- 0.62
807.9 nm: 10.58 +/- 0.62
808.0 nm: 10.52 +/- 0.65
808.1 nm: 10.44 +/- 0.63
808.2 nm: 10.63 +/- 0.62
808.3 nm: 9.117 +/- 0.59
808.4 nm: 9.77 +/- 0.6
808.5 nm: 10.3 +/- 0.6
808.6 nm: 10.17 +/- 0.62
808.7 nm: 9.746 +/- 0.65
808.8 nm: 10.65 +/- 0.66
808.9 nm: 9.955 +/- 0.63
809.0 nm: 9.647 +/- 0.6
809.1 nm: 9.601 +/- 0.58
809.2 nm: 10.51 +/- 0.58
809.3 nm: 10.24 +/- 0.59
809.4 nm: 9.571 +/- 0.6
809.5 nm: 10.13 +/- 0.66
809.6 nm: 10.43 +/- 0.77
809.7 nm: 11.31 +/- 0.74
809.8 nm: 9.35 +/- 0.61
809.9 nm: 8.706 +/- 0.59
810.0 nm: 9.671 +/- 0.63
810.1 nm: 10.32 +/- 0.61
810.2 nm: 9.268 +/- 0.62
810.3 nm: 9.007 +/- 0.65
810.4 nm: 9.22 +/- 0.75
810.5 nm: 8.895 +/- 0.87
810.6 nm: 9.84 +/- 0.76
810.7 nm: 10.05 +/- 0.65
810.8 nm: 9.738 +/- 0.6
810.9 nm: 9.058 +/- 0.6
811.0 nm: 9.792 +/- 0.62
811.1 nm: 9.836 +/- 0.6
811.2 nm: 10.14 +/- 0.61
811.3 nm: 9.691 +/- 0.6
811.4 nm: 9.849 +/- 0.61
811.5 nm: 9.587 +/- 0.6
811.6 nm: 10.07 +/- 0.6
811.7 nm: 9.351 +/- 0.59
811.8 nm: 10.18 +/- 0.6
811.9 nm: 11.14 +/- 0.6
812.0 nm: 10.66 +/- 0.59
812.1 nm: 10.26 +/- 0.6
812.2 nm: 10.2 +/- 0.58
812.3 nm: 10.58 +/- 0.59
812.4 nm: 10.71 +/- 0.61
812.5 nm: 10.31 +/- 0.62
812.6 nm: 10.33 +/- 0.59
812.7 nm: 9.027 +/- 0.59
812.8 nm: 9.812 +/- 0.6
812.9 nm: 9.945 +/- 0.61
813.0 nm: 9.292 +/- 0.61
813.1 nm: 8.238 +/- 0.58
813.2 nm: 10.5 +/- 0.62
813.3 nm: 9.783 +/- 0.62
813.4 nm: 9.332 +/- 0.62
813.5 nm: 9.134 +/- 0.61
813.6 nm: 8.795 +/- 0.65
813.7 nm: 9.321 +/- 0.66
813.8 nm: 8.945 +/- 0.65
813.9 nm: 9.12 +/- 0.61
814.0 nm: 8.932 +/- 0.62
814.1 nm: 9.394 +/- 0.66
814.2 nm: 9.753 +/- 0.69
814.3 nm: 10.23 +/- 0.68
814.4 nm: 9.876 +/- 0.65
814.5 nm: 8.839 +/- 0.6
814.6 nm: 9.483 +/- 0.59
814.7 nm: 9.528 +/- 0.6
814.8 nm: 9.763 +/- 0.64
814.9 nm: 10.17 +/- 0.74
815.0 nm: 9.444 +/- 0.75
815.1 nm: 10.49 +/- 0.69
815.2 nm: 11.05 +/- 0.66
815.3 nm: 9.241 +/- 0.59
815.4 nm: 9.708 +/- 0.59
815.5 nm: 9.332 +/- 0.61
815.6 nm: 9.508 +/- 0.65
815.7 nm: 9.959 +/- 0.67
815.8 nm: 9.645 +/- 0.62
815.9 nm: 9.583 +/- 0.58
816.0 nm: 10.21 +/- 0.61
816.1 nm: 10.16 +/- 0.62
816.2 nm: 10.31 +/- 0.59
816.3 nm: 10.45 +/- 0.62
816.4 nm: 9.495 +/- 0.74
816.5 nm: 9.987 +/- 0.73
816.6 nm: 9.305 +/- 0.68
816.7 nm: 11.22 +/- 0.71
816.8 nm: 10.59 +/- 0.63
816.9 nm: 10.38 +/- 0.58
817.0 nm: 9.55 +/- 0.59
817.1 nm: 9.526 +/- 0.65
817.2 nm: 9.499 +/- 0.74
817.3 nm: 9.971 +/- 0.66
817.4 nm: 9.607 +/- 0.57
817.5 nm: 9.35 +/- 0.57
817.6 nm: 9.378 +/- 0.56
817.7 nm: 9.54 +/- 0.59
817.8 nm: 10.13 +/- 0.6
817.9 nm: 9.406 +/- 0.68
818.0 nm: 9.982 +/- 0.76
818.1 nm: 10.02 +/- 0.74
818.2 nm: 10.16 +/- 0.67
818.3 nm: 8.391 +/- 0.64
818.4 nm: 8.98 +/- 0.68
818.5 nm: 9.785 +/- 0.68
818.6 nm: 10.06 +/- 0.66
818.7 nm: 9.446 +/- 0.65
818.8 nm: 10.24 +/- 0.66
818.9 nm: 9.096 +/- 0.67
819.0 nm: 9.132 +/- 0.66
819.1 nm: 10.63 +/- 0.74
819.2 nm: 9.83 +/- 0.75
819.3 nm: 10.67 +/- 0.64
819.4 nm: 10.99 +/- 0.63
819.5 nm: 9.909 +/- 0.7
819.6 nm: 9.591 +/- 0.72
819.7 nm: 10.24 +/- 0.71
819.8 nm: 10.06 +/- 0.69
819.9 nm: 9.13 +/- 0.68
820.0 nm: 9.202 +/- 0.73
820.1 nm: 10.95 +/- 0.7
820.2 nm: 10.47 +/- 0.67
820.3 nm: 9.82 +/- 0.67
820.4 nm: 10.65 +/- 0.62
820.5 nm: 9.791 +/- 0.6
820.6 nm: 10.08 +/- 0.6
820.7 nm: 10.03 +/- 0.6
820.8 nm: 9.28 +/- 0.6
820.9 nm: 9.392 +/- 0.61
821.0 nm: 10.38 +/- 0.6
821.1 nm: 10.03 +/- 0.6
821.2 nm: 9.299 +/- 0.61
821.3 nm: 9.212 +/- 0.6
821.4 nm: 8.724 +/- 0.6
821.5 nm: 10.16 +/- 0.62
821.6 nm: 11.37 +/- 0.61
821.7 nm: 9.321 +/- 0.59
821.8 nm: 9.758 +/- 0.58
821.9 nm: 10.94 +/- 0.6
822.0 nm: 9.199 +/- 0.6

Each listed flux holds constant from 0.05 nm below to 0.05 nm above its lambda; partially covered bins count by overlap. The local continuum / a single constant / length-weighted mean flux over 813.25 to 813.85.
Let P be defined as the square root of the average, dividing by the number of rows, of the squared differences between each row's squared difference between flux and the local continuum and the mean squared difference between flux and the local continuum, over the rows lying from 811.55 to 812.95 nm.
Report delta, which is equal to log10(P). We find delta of -0.02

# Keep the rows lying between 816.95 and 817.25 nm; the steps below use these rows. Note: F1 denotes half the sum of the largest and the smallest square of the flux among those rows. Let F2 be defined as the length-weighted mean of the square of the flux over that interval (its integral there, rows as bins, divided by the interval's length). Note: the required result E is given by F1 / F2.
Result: 1.000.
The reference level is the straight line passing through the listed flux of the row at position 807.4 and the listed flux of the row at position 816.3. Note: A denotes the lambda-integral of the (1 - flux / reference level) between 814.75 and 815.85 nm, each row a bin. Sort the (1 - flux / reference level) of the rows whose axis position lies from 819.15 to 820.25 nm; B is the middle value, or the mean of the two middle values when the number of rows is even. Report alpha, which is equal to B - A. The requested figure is -0.01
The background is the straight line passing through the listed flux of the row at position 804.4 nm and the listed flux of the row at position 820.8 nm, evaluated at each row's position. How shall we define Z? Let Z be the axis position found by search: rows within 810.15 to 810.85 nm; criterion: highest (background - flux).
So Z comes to 810.5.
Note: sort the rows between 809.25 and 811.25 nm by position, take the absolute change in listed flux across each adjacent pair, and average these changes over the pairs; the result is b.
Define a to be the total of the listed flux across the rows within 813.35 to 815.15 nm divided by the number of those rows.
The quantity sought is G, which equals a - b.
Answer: 8.9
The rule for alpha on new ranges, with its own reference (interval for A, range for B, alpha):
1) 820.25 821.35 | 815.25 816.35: -0.02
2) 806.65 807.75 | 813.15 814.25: 0.13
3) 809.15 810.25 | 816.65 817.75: 0.06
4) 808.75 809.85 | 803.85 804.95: -0.10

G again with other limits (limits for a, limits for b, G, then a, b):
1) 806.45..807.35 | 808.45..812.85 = 9.7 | 10.3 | 0.54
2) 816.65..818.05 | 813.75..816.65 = 9.4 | 9.9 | 0.48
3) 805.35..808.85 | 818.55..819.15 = 9.3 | 10.2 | 0.82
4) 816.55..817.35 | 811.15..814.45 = 9.5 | 10.0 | 0.52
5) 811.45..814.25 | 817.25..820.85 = 9.1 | 9.7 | 0.61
